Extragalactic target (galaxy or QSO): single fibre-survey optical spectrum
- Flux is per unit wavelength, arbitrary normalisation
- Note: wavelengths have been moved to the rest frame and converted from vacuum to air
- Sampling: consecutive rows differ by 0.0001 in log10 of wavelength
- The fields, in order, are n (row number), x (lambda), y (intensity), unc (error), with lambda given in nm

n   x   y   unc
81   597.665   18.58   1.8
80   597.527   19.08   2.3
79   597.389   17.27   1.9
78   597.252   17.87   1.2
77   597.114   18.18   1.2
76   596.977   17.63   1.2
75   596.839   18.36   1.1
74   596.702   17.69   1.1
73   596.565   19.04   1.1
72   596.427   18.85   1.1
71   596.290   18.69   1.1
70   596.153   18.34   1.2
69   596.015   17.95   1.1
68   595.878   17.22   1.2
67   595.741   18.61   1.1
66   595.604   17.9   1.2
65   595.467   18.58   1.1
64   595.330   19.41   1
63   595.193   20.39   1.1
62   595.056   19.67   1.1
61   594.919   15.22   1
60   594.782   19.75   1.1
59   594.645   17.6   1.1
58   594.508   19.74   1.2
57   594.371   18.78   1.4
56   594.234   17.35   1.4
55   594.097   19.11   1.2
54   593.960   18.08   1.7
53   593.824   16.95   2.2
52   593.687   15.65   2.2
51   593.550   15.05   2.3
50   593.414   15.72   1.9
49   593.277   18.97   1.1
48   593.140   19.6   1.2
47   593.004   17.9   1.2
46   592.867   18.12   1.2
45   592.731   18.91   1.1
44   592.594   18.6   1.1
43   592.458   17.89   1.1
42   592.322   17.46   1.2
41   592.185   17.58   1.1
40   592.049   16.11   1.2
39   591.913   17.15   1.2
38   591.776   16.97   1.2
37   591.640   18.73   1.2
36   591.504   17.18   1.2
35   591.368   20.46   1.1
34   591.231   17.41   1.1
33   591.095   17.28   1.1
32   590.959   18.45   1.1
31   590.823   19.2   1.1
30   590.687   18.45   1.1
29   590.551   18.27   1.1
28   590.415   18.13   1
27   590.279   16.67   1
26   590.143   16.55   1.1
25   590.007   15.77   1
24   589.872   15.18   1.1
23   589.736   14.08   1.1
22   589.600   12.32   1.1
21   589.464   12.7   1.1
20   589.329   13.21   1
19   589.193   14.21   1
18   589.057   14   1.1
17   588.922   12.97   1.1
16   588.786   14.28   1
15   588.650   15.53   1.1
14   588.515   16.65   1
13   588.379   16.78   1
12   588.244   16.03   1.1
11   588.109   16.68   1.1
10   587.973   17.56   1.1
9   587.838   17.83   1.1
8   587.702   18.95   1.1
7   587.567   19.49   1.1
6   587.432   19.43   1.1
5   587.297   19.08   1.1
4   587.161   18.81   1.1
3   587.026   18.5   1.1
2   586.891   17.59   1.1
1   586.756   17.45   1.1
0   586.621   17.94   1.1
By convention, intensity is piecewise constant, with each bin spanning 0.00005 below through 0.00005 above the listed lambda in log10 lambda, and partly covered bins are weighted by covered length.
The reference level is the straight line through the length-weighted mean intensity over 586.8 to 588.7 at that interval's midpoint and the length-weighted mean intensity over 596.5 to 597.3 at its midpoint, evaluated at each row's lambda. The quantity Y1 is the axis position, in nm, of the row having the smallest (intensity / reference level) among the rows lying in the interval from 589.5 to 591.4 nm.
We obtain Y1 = 589.600 nm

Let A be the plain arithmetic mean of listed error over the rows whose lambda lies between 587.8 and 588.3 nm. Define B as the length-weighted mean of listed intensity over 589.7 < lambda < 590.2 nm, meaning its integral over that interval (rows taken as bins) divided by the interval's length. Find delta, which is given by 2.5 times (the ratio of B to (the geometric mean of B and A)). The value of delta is 9.4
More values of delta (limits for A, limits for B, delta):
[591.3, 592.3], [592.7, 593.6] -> 9.7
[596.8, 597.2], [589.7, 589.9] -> 8.8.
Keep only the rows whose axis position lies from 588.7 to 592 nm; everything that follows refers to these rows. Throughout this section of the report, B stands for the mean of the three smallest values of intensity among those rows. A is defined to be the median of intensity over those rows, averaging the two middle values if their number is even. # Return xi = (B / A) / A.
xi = 0.0448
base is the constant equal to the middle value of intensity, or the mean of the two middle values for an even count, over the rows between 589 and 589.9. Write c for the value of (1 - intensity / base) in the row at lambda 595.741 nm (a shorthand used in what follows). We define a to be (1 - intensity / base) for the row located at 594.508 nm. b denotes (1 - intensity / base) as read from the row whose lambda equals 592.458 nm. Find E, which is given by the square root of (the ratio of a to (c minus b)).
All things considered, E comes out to 2.8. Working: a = -0.41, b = -0.278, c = -0.329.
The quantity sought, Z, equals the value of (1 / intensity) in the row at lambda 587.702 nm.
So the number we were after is 0.053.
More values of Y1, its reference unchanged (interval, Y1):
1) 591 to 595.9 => 593.550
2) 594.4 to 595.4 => 594.919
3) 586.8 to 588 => 587.973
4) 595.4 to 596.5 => 595.878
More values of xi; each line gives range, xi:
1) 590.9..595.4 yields 0.0478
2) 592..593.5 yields 0.0513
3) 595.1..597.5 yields 0.0517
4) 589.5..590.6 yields 0.0531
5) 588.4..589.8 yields 0.0642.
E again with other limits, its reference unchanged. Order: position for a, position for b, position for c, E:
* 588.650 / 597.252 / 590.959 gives 1.6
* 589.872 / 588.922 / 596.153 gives 0.5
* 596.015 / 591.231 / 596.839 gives 2.0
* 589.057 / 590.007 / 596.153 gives 0.0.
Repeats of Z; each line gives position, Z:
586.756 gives 0.057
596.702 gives 0.057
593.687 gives 0.064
